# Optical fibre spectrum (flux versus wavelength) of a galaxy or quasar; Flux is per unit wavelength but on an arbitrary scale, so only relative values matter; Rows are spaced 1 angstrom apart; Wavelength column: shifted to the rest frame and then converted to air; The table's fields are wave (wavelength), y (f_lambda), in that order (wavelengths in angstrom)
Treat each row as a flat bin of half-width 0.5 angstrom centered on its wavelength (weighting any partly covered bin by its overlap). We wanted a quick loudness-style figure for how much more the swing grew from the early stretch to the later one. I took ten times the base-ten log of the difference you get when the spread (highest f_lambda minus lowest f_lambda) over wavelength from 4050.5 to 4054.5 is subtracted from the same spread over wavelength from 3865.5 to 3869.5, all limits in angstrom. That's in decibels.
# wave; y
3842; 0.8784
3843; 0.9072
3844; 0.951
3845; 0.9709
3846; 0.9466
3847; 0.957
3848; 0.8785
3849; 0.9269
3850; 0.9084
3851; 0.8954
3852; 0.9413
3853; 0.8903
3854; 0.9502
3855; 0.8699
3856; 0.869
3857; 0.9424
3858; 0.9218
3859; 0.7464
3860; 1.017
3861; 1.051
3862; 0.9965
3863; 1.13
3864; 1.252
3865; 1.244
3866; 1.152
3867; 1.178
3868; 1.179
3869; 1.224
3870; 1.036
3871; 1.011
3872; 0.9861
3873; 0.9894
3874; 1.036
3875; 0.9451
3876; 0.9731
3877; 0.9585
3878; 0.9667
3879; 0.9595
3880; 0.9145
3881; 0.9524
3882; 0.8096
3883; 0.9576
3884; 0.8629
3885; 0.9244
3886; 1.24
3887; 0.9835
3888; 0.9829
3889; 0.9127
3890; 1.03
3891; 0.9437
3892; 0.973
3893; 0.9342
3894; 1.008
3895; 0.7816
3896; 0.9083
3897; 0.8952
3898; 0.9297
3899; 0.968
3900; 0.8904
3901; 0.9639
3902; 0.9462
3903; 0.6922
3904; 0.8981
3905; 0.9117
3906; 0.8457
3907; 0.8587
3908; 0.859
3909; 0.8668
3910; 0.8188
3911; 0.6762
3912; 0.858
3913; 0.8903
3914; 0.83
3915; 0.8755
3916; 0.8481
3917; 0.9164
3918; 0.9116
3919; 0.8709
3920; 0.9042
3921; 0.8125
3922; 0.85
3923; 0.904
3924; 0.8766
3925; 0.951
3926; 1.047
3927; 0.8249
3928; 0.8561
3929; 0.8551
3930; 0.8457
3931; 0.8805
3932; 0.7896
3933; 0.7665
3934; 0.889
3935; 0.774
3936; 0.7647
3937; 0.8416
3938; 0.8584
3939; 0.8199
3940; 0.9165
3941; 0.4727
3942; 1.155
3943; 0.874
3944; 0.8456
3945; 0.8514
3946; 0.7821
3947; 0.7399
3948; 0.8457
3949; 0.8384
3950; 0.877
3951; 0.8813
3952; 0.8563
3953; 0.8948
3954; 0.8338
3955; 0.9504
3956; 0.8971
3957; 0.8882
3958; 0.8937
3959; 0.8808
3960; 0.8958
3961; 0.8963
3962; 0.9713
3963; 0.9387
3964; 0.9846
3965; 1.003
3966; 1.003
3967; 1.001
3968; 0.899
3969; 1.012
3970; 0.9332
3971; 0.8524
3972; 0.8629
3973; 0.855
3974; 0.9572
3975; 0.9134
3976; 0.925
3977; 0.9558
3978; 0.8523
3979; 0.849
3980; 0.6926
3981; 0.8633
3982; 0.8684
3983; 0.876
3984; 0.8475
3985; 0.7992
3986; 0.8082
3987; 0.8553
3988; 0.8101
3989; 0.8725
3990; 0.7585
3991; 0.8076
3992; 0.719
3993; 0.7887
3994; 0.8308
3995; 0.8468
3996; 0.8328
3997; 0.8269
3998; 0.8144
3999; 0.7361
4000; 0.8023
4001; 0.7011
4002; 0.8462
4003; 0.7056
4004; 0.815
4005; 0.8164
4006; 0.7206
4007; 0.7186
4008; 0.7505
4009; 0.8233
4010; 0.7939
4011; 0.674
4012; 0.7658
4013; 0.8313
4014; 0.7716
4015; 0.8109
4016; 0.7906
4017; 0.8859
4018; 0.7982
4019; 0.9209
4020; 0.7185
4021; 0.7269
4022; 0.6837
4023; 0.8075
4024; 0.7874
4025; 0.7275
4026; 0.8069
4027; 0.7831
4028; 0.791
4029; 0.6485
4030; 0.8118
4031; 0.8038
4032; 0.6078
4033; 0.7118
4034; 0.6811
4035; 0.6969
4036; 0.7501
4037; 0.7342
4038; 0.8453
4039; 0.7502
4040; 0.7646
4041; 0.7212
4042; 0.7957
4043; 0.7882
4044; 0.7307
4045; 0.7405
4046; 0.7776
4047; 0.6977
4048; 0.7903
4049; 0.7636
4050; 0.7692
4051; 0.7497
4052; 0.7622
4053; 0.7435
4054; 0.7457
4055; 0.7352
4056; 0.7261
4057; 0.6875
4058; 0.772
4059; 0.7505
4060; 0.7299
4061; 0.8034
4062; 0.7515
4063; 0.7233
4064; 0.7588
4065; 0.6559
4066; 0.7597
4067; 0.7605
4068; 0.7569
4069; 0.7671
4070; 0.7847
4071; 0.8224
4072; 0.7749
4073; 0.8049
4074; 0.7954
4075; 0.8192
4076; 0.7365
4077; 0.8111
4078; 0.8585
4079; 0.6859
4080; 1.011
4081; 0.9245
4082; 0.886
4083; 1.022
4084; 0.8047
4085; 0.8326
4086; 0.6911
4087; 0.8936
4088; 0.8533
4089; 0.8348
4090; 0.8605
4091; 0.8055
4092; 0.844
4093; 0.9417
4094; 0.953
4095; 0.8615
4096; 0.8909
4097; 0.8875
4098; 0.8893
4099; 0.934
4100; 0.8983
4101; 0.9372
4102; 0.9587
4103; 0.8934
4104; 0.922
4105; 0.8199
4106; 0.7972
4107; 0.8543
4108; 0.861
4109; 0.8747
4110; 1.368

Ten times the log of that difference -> -13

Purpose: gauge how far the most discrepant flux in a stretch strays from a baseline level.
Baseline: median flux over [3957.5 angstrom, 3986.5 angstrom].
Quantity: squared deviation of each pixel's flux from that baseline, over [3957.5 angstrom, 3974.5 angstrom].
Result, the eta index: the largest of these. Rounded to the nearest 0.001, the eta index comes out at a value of 0.014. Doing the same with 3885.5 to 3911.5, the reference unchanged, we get 0.118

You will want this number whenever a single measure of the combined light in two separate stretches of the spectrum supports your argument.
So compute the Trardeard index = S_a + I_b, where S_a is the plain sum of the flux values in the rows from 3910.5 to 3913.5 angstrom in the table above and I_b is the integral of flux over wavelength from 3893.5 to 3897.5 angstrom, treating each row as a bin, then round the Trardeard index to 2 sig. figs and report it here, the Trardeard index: 6.0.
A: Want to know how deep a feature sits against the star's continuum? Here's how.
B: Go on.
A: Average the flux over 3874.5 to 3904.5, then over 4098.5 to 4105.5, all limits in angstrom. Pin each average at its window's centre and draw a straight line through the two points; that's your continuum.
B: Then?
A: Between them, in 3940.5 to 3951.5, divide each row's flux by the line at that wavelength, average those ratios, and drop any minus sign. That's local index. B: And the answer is 0.90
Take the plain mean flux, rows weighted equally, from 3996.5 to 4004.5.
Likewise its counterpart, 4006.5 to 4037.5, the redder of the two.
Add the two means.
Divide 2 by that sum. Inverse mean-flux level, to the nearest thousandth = 1.296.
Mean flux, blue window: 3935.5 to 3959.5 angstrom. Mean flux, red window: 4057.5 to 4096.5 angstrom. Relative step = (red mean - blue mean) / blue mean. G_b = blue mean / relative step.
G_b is -20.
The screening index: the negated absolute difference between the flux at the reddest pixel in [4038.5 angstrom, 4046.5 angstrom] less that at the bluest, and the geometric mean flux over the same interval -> -0.73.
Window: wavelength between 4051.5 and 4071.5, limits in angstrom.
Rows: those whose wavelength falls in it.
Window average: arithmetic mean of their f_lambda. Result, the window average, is 0.75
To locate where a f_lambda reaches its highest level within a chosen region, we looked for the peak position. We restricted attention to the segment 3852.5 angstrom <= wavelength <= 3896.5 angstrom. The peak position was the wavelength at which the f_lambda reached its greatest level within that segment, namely 3864 angstrom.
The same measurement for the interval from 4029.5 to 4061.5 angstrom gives 4038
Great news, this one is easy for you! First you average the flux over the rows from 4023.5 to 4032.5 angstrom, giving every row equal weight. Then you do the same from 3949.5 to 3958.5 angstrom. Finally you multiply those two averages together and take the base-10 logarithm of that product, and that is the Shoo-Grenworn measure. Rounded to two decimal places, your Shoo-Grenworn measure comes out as -0.18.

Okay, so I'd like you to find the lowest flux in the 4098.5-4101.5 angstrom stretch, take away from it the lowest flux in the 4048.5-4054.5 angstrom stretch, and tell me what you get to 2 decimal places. 0.15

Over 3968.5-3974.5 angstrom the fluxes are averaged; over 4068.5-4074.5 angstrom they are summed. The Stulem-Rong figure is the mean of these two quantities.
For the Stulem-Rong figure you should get 2.8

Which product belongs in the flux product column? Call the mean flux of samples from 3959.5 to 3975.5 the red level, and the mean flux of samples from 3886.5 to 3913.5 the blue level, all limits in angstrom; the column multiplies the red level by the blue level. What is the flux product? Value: 0.84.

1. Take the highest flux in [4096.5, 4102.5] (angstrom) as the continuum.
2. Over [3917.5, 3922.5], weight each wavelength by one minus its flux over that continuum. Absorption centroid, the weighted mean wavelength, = 3920.4 angstrom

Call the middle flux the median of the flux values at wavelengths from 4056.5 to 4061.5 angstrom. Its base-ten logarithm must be -0.12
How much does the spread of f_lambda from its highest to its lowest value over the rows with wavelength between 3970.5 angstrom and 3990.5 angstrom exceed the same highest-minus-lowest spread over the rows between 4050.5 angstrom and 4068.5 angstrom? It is 0.12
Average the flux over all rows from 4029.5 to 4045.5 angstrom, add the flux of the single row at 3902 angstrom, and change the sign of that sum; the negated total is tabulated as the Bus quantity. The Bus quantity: -1.69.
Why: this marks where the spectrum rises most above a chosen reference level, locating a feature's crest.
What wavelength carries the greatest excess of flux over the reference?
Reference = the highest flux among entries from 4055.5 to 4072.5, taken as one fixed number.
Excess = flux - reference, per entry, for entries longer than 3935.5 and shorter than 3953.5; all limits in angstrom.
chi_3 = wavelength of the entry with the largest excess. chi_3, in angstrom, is 3942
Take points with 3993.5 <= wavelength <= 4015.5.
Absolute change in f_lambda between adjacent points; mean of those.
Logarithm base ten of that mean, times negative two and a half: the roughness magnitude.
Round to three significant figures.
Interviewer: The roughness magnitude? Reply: 3.02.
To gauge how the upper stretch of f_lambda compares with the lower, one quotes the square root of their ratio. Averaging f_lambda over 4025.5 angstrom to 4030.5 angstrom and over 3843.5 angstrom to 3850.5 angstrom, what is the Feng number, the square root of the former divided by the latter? 0.907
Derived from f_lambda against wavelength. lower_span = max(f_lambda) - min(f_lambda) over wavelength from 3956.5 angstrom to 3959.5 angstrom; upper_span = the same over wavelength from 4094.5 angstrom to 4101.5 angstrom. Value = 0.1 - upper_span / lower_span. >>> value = -5.8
